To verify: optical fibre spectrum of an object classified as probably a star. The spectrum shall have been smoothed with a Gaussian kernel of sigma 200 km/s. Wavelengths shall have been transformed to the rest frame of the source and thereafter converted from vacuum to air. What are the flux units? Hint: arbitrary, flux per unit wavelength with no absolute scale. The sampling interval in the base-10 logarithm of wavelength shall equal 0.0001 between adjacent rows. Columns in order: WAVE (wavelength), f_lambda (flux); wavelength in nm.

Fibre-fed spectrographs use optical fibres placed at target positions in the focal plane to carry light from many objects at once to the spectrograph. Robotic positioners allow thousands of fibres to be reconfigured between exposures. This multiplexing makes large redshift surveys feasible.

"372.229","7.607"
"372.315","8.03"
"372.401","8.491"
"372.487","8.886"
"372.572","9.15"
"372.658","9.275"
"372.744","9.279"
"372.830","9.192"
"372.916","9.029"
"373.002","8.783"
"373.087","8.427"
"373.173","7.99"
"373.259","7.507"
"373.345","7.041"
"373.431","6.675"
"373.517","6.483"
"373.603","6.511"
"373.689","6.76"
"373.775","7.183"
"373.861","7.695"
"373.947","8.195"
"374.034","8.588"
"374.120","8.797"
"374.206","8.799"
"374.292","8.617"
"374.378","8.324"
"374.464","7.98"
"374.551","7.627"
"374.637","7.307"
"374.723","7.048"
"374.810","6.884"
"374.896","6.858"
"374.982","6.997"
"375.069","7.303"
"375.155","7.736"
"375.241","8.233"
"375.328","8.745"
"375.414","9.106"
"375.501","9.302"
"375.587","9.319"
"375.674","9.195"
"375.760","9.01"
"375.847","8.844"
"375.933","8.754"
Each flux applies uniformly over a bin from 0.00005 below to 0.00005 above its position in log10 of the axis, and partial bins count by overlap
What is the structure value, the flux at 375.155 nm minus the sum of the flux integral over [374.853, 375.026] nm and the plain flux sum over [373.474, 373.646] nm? -6.5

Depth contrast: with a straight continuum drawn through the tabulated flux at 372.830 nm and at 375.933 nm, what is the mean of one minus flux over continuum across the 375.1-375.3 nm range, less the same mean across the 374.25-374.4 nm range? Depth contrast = 0.04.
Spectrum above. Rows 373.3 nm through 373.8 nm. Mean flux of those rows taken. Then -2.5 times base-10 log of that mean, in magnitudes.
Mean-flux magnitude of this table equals -2.08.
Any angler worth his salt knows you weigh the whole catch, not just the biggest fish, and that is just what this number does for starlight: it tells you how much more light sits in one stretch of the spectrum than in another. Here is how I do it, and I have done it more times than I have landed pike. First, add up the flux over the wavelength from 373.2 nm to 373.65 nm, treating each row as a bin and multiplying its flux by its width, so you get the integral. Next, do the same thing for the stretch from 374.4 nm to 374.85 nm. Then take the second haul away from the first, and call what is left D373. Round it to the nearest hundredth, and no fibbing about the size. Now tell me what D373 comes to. -0.24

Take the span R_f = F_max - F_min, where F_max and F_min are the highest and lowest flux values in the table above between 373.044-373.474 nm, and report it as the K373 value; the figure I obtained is 1.75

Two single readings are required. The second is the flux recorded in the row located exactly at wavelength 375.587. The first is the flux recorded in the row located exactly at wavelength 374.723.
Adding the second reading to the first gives 16.4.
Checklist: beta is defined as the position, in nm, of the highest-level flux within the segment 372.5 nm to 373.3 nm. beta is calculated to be 372.744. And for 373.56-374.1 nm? 374.034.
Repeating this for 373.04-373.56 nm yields 373.087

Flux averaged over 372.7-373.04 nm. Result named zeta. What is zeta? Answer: 9.1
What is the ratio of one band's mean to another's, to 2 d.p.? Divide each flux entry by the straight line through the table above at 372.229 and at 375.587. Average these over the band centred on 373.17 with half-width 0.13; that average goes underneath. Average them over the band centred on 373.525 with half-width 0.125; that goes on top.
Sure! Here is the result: 0.80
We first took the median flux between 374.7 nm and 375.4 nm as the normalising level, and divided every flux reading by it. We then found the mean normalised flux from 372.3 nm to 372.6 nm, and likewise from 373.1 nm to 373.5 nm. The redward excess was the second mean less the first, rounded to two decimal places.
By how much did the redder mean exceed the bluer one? -0.19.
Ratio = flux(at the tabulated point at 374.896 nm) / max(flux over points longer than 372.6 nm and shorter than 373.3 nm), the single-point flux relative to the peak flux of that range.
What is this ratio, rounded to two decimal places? 0.74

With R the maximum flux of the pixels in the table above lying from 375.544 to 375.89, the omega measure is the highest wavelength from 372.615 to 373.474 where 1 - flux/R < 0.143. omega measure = 373.173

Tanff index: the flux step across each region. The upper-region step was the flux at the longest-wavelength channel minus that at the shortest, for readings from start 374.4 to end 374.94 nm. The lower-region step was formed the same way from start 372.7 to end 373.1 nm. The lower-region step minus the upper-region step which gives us 0.3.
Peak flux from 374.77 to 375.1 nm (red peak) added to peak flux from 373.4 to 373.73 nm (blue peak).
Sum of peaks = 14.1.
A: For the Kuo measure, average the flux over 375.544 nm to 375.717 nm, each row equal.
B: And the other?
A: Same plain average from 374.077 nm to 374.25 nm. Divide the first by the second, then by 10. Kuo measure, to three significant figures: 0.105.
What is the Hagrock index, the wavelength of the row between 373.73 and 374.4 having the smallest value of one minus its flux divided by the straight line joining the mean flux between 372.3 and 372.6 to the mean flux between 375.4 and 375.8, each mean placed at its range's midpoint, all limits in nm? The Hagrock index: 374.120 nm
